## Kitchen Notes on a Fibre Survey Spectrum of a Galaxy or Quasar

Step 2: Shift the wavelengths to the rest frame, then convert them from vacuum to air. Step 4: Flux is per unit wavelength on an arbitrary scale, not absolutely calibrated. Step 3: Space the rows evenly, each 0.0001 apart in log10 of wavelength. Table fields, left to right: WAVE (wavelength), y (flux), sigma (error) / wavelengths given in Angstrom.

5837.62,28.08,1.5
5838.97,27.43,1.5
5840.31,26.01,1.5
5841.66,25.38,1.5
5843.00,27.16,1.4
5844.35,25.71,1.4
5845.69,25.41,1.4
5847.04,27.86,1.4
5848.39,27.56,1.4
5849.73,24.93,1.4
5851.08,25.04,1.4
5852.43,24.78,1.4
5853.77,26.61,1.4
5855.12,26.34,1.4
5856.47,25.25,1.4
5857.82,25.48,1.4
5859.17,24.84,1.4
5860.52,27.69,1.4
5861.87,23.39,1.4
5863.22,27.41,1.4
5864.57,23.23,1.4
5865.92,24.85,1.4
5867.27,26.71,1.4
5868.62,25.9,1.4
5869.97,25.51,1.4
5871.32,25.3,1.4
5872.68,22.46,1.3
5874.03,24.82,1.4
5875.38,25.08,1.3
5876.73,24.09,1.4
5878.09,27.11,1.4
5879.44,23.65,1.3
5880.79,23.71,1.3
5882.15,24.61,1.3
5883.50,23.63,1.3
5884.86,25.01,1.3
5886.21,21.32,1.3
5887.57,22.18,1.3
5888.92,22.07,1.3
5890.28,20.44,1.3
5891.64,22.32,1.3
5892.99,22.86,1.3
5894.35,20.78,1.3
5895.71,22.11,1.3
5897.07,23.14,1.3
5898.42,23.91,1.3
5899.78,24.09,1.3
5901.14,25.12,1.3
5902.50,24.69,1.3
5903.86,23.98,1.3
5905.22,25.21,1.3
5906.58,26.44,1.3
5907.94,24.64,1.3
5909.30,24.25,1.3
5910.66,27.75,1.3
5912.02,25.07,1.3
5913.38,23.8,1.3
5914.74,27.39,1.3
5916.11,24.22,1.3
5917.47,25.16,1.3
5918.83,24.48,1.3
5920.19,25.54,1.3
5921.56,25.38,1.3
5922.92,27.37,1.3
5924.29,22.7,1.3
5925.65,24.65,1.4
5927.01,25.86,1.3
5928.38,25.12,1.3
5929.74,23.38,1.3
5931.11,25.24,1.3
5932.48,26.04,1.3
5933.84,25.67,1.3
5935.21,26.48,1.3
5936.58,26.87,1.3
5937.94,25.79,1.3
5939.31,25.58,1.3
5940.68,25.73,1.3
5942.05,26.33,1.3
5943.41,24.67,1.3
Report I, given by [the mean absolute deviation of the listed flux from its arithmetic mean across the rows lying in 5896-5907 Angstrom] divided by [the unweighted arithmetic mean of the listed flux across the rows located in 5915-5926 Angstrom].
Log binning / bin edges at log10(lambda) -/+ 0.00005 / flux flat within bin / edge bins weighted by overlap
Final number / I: 0.032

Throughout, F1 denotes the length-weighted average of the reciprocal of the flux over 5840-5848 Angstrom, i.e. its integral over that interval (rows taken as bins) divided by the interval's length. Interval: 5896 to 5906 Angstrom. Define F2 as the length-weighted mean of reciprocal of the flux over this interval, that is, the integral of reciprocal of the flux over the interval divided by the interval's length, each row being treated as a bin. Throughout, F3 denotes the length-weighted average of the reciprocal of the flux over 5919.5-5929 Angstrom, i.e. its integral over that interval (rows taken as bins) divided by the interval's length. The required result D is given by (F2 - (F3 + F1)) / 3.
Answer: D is -0.0122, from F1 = 0.0380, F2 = 0.0413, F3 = 0.0397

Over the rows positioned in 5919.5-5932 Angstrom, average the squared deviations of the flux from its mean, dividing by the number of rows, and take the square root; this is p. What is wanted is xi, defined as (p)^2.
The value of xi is 1.7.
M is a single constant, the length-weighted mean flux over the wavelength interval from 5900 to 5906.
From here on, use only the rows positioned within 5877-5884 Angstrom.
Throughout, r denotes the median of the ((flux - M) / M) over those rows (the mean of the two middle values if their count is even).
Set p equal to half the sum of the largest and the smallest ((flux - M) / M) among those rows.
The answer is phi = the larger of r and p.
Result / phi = 0.027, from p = 0.027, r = -0.04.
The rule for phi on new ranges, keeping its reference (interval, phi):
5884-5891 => -0.080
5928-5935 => 0.021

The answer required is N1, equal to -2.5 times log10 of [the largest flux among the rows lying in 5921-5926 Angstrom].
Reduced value -3.59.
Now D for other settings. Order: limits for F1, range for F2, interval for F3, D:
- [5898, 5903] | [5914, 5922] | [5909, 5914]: -0.0137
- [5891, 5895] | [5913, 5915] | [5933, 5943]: -0.0149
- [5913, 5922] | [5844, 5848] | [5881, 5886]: -0.0145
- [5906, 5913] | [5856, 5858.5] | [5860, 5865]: -0.0131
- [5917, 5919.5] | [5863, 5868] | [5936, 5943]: -0.0131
